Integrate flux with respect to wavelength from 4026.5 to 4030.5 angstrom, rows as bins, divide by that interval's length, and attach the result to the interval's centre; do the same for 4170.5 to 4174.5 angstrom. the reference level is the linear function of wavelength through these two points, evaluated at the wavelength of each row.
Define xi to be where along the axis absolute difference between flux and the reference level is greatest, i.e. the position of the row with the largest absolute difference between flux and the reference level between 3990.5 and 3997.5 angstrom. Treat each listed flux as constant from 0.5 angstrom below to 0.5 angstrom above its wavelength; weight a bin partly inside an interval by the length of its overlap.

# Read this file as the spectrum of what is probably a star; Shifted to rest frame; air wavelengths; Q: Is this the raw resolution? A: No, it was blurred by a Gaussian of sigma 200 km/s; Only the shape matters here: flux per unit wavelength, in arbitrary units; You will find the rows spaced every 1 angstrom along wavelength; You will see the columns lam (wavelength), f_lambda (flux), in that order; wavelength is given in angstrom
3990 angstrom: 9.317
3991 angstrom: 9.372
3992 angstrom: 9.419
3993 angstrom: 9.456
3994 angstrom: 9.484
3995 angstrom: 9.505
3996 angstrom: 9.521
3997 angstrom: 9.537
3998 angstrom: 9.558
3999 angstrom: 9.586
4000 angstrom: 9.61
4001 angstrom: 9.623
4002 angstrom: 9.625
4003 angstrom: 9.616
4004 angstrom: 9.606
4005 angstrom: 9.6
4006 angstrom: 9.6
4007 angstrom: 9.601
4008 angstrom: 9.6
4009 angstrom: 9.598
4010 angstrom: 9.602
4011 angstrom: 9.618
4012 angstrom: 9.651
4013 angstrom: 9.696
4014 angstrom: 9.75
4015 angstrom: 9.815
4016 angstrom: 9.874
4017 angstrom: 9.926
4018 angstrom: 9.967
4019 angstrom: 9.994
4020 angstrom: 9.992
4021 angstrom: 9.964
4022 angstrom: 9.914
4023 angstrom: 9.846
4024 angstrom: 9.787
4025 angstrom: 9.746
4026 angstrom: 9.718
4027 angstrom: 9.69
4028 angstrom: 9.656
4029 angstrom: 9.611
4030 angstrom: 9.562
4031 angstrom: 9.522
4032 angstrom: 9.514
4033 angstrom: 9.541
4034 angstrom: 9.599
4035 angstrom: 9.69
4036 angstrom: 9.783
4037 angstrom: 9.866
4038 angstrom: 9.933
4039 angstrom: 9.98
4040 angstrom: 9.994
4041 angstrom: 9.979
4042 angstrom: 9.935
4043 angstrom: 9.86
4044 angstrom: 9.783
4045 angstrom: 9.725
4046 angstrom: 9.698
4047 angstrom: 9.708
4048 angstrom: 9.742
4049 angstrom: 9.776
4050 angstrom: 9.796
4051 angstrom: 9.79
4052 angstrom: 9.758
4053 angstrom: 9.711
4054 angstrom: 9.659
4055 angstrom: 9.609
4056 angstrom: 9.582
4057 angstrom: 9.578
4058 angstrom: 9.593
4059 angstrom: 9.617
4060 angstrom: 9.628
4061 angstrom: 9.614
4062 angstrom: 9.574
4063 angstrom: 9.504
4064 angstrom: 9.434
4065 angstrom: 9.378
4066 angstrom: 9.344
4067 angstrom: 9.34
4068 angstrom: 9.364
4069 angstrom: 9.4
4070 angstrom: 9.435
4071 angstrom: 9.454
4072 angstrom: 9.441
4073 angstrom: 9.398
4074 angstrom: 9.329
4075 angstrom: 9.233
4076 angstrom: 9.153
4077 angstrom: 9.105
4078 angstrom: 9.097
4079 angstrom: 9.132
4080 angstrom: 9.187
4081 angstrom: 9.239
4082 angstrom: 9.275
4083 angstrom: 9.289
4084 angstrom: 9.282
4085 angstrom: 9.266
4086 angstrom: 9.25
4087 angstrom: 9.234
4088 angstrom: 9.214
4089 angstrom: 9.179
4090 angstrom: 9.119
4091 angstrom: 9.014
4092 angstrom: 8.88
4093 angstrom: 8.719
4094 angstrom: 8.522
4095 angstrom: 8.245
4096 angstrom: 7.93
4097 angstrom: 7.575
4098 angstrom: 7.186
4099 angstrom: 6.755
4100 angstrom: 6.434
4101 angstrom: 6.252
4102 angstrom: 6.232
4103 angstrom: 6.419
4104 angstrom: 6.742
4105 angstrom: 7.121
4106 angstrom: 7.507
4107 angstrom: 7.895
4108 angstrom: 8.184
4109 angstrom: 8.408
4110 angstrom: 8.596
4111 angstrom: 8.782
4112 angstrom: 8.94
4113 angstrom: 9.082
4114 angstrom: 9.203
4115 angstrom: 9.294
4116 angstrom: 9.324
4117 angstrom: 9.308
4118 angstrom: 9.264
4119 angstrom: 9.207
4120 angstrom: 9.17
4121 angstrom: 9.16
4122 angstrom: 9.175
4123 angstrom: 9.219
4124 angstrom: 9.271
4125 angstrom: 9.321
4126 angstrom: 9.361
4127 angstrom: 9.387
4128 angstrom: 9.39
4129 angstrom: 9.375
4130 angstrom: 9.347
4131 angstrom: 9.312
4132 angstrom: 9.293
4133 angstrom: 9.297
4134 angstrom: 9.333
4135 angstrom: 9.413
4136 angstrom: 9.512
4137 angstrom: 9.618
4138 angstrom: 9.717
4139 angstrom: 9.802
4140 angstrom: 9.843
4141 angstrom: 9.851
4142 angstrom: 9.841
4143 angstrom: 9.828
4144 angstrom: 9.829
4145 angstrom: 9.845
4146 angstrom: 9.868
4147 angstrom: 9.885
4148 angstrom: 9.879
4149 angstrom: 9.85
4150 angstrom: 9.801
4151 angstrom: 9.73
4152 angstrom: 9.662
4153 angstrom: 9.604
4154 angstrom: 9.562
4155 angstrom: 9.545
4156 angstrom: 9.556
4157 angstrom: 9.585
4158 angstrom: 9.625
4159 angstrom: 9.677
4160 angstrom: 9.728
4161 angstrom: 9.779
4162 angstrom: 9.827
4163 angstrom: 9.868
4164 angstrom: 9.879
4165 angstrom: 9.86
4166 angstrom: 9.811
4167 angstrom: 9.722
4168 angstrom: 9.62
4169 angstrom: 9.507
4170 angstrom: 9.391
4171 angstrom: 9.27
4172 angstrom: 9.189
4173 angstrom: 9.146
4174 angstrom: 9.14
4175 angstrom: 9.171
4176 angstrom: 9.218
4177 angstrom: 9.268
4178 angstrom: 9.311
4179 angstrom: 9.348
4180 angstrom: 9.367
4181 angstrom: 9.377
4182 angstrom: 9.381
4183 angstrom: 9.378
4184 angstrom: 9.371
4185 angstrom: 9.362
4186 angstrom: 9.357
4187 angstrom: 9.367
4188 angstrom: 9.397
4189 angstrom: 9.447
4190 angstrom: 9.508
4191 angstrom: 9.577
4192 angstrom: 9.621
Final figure 3991 angstrom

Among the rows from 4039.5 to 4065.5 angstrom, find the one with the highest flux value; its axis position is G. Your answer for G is 4040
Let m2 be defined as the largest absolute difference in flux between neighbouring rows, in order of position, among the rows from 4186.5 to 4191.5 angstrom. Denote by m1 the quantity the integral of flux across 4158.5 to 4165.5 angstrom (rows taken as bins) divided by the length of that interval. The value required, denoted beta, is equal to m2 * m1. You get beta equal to 0.68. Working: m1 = 9.80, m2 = 0.069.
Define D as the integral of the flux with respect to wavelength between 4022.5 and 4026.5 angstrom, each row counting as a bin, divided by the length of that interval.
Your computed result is 9.77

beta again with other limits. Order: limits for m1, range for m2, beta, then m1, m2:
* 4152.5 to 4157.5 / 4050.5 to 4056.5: 0.50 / 9.57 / 0.052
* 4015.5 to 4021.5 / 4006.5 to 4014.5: 0.54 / 9.95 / 0.054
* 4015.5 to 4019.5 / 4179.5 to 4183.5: 0.10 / 9.94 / 0.010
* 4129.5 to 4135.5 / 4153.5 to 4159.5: 0.49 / 9.33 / 0.052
